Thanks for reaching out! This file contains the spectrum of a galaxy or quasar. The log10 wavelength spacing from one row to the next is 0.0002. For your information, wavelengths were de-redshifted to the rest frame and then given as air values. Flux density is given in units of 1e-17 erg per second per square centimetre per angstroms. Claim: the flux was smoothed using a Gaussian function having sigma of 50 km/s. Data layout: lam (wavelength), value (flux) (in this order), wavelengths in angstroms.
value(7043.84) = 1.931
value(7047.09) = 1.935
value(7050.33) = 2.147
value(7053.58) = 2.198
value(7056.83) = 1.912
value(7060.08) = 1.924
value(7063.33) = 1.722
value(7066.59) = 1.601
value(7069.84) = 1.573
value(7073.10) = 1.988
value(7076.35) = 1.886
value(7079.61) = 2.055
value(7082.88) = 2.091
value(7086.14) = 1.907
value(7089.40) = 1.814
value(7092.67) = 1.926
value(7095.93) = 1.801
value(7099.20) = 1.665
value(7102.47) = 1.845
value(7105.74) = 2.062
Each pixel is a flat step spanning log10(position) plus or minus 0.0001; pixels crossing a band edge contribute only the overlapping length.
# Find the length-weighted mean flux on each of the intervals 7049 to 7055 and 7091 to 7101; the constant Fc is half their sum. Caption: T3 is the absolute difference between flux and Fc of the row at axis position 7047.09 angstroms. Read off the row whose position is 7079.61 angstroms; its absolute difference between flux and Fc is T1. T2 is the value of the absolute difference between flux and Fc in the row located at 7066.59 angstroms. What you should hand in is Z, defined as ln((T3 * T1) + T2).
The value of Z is -0.9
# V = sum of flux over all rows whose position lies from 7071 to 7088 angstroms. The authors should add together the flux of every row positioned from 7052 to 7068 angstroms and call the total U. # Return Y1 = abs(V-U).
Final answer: 0.6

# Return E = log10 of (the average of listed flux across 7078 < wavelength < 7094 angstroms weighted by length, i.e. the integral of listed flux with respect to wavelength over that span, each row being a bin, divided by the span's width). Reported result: 0.29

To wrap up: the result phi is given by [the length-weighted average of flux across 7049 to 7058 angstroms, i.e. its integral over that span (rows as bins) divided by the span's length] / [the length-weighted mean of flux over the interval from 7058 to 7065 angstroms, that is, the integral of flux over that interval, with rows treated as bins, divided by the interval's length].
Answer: 1.15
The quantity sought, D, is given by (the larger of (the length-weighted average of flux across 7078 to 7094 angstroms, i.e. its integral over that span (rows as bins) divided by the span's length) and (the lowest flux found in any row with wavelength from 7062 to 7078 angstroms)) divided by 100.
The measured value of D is 0.0196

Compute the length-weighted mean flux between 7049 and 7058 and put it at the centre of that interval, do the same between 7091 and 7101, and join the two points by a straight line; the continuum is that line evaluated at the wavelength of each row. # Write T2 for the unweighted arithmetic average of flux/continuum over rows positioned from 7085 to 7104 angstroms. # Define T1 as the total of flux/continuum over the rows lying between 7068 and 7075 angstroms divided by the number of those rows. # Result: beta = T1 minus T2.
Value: -0.10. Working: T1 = 0.91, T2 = 1.01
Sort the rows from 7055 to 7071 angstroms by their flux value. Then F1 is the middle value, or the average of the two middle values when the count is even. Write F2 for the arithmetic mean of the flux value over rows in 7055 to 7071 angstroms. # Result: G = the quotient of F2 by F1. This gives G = 1.014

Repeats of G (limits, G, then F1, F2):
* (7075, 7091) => 1.023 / 1.91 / 1.951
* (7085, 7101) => 1.005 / 1.81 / 1.823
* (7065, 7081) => 0.965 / 1.89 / 1.821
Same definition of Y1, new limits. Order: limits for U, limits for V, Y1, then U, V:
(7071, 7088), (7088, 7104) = 0.9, 9.93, 9.1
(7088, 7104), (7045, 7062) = 1.1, 9.05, 10.1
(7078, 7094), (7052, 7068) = 0.4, 9.79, 9.4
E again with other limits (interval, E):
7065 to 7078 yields 0.25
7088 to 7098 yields 0.26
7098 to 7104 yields 0.25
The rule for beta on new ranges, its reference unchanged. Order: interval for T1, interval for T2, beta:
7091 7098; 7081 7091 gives -0.01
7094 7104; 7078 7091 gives -0.05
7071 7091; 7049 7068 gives 0.10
